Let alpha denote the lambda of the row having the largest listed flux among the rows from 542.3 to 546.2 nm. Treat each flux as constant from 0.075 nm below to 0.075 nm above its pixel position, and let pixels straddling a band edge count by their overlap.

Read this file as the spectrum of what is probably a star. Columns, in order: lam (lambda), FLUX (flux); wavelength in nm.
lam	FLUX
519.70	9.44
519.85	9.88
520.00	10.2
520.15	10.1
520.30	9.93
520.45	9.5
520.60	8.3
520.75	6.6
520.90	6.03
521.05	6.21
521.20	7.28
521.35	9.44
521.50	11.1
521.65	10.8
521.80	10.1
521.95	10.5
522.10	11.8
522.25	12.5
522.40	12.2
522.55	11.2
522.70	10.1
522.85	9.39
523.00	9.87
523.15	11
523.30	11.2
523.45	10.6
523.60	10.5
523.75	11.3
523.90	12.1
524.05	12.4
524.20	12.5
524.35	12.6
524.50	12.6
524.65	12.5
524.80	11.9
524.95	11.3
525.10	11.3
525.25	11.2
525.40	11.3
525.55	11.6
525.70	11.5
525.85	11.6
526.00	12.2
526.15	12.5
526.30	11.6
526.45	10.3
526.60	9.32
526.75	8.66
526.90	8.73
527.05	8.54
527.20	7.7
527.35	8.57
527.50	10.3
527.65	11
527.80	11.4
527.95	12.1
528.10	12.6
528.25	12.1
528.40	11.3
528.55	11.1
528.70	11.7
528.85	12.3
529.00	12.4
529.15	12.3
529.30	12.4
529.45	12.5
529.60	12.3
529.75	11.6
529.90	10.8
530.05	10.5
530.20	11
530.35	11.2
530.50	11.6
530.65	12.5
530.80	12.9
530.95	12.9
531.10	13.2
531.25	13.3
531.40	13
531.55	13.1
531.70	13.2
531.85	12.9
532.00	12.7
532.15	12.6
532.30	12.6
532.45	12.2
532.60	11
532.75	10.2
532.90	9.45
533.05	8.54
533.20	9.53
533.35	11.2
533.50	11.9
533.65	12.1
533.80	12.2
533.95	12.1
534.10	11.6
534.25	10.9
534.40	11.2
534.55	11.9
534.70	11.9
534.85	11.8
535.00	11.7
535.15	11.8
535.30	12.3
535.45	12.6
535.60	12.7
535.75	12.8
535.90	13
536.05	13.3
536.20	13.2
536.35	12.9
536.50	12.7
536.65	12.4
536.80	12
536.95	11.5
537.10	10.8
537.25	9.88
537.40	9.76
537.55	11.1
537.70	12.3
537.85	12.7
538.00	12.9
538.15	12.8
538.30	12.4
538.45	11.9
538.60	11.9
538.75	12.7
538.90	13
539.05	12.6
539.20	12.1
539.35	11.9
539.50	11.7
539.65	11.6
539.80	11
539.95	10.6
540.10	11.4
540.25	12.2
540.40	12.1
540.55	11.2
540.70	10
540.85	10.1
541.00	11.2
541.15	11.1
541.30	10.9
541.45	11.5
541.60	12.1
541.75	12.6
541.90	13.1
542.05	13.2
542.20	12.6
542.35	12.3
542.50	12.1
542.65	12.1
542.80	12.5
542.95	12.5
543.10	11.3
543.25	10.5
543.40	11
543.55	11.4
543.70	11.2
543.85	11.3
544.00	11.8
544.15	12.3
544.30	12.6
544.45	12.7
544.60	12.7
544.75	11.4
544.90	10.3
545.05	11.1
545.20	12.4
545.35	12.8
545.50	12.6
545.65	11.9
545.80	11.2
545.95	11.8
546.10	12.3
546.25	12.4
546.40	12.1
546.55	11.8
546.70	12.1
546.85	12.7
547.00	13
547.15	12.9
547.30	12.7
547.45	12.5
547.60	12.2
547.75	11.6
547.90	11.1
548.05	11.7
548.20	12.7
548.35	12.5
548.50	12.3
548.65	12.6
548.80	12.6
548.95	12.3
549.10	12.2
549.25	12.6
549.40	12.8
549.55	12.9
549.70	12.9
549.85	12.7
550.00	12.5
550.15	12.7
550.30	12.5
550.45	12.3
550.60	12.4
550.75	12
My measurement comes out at 545.35 nm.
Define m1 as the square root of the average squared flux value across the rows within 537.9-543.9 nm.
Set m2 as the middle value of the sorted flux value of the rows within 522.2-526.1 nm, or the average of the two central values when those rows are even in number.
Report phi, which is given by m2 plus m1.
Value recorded 23.2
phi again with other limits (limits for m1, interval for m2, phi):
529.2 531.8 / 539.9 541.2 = 23.5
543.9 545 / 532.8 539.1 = 24.0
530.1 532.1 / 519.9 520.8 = 22.3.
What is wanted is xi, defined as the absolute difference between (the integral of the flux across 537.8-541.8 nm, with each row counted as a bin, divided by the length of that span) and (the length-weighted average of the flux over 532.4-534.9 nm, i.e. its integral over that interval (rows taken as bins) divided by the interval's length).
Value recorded 0.63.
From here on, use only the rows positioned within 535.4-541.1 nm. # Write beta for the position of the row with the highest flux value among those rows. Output 536.05 nm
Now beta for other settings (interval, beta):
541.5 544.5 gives 542.05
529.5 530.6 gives 529.60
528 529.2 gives 528.10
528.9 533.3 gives 531.25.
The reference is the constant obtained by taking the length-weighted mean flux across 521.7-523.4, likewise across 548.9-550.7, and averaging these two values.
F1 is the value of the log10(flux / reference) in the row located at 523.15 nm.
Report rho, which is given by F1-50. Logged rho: -50.0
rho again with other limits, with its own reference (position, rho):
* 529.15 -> -50.0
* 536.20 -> -49.9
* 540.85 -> -50.1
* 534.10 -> -50.0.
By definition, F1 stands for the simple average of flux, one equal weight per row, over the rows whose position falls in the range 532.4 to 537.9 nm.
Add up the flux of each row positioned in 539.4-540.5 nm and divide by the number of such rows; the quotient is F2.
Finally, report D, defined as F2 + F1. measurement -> 23.2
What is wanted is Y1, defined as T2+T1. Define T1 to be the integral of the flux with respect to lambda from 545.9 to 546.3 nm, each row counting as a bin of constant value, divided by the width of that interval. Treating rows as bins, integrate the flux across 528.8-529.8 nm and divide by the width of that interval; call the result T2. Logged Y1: 24.4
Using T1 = 12.2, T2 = 12.3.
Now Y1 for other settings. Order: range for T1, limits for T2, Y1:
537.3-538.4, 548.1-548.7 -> 24.4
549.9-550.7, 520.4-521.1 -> 19.8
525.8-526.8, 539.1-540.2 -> 22.4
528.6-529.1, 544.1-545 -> 24.1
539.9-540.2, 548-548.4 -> 23.5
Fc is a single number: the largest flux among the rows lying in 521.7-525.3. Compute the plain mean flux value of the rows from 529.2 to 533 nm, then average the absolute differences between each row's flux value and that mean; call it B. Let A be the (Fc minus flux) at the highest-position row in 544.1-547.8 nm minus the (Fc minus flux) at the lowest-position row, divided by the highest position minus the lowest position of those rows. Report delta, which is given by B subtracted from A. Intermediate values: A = 0.19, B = 0.90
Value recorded -0.71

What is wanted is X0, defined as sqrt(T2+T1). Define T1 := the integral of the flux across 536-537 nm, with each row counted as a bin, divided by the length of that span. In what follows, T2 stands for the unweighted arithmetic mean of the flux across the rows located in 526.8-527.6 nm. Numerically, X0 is 4.62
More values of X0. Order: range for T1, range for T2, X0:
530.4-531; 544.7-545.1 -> 4.83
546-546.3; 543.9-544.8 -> 4.95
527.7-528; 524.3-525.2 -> 4.87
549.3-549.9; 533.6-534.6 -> 4.95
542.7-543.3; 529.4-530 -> 4.85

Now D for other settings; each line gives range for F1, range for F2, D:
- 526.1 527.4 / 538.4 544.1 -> 21.3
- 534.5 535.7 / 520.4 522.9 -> 21.7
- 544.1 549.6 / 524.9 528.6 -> 23.0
